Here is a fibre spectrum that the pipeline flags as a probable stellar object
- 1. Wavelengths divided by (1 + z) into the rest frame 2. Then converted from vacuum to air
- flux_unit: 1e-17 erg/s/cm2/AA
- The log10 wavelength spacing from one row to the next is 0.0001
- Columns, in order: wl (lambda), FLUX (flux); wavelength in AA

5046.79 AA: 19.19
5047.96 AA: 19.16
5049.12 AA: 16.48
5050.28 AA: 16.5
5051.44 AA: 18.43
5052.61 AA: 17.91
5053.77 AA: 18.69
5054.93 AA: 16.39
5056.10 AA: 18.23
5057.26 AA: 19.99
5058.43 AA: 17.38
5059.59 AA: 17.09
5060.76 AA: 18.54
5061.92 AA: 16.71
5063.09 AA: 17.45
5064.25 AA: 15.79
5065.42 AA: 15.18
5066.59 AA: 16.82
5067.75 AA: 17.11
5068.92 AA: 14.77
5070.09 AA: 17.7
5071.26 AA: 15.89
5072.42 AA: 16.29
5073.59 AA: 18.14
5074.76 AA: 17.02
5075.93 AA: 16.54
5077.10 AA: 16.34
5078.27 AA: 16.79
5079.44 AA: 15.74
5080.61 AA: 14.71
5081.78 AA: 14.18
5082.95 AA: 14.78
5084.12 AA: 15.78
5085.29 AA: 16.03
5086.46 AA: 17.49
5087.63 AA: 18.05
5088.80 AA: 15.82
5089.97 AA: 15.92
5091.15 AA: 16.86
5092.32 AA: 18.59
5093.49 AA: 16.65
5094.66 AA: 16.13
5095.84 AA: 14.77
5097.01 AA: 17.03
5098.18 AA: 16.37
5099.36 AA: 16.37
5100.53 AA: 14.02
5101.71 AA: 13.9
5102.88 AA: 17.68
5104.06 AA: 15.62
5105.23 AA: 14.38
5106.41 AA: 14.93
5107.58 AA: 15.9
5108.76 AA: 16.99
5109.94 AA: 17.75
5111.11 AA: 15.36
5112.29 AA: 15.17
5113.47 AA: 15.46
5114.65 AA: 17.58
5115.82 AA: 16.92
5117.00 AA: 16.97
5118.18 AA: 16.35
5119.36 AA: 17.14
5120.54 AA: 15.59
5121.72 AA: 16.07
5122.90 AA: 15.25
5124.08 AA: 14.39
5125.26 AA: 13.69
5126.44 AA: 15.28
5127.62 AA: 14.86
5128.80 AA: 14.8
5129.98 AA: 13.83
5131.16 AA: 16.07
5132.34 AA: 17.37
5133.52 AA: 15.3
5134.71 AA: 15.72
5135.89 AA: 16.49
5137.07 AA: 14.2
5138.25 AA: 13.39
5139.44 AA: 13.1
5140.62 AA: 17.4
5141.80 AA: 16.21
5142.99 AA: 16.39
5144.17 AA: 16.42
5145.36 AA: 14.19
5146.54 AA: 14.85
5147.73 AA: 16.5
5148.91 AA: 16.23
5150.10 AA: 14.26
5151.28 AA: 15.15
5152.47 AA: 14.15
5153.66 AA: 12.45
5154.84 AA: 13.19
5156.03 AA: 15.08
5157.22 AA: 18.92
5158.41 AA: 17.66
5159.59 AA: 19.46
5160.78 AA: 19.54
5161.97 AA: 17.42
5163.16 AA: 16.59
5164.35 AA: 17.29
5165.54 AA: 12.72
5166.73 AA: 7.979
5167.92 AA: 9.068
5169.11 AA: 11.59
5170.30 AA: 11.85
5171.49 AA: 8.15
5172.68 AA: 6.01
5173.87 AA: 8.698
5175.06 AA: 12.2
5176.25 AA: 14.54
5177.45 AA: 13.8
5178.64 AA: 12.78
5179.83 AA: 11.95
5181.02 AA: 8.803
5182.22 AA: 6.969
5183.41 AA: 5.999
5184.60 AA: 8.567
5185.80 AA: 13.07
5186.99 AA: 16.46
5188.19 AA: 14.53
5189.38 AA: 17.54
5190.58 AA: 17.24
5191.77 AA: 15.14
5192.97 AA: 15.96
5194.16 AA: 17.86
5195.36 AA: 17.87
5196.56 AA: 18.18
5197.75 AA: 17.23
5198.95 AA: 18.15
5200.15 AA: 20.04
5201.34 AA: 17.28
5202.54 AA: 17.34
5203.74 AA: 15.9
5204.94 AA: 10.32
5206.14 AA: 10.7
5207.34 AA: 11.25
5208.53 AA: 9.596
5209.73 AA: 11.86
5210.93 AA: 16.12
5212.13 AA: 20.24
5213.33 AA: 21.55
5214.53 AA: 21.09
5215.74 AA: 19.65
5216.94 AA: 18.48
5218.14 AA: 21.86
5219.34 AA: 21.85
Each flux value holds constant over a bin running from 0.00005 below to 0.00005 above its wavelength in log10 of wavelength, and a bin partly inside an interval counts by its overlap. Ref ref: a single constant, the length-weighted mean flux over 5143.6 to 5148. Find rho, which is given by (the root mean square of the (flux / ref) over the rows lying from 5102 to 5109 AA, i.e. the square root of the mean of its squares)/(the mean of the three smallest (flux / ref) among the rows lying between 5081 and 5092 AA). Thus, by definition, 1.07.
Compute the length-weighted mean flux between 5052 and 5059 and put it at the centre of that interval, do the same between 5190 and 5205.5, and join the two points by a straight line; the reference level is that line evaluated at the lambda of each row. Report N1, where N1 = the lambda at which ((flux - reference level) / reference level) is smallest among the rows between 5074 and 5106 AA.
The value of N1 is 5101.71 AA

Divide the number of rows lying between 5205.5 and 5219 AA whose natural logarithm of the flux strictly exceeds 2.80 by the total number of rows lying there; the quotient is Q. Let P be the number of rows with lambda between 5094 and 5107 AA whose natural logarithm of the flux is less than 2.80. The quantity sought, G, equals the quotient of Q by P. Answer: 0.061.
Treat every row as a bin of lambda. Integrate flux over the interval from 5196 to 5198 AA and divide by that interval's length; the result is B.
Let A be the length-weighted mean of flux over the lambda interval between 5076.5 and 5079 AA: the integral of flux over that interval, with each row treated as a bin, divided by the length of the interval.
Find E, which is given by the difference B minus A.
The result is 1.3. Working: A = 16.5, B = 17.8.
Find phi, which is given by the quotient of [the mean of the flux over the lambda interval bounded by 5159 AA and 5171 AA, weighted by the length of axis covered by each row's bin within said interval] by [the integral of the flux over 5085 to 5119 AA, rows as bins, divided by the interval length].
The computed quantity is 0.9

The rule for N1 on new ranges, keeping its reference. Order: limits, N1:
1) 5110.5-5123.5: 5112.29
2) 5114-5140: 5139.44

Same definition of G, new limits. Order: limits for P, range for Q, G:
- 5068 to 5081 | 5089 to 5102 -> 0.061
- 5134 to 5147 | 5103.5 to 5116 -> 0.040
